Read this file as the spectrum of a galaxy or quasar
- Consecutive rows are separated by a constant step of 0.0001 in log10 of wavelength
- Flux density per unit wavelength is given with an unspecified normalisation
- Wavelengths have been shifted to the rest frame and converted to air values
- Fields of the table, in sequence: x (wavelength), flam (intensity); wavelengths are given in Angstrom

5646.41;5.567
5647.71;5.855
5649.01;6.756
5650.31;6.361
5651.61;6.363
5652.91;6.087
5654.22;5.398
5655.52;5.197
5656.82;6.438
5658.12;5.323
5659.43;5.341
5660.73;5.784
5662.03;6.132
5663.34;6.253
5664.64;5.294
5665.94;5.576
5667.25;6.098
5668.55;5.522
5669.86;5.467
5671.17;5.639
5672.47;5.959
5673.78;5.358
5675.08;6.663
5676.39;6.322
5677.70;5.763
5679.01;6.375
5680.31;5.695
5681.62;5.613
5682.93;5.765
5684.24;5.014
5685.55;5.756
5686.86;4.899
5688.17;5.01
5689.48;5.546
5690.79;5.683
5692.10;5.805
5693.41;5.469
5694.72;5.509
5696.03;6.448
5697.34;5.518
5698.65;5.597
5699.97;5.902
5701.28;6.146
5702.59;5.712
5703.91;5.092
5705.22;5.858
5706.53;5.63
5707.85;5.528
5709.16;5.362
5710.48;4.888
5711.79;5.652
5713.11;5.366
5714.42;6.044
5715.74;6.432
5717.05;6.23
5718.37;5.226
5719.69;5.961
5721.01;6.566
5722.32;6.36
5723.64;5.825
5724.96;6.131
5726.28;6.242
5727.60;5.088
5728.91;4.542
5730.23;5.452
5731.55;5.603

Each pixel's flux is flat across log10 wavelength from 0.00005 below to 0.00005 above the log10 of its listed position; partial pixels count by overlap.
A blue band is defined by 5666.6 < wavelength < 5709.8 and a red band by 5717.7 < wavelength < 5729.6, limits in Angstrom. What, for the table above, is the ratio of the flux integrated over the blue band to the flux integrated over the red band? 3.6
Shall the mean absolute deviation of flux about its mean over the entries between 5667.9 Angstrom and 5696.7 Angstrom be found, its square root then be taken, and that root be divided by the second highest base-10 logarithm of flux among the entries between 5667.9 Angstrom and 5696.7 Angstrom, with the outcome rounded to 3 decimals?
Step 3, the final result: 0.707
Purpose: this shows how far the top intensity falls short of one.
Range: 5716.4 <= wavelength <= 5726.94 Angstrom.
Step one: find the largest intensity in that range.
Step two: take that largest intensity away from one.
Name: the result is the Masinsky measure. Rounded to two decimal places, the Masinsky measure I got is -5.57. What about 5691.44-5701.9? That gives -5.45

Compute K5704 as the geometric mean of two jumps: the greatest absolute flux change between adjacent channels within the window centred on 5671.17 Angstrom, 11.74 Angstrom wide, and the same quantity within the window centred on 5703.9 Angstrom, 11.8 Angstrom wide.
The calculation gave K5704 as 1.00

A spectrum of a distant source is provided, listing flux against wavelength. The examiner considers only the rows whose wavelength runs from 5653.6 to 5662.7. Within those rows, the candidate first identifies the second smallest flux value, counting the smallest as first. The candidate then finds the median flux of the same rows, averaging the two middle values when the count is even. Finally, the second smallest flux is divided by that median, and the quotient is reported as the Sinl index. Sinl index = 0.99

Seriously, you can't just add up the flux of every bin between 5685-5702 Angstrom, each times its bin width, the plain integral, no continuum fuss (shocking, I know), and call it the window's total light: 96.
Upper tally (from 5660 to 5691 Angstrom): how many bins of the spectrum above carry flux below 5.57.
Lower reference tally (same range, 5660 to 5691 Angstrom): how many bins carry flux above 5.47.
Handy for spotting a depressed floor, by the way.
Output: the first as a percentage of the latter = 44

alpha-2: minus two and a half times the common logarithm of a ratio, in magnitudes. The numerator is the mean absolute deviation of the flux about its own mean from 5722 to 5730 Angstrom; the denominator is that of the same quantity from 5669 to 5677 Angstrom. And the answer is -0.38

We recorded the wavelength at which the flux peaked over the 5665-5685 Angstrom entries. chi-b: 5675.08 Angstrom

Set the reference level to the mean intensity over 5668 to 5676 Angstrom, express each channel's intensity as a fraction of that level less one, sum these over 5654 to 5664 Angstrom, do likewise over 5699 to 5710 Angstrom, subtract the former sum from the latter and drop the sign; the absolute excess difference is 0.11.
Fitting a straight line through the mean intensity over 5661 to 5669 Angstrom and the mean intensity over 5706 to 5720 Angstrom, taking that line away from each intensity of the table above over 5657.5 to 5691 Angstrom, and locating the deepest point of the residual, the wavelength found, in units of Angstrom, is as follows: 5686.86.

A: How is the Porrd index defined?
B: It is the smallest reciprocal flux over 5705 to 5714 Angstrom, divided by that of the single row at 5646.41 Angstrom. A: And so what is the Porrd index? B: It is 0.95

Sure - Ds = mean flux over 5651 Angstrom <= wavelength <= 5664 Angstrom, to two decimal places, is 5.83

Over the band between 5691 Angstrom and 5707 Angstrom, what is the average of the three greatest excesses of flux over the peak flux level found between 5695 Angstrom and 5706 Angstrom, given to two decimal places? -0.28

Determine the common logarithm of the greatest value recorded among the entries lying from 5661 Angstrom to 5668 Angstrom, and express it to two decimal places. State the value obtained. 0.80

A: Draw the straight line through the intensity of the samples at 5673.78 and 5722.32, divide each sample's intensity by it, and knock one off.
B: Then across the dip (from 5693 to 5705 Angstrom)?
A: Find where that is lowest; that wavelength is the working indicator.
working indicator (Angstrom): 5703.91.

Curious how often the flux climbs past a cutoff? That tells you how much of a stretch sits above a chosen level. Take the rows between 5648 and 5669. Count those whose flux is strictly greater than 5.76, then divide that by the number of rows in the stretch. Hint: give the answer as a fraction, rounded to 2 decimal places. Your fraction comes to 0.56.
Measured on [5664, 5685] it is 0.44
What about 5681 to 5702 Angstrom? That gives 0.31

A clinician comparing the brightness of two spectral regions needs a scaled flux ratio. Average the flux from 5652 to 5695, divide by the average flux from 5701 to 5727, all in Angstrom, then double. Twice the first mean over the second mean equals 1.96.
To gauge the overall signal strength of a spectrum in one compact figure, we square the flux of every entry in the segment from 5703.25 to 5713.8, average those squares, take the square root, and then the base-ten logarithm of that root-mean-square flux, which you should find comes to 0.735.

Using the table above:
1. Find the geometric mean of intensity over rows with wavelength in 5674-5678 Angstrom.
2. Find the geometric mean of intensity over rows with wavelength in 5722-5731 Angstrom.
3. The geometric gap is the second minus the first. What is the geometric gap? -0.6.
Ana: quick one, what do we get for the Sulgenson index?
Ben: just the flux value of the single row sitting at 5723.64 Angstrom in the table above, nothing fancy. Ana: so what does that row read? 5.825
